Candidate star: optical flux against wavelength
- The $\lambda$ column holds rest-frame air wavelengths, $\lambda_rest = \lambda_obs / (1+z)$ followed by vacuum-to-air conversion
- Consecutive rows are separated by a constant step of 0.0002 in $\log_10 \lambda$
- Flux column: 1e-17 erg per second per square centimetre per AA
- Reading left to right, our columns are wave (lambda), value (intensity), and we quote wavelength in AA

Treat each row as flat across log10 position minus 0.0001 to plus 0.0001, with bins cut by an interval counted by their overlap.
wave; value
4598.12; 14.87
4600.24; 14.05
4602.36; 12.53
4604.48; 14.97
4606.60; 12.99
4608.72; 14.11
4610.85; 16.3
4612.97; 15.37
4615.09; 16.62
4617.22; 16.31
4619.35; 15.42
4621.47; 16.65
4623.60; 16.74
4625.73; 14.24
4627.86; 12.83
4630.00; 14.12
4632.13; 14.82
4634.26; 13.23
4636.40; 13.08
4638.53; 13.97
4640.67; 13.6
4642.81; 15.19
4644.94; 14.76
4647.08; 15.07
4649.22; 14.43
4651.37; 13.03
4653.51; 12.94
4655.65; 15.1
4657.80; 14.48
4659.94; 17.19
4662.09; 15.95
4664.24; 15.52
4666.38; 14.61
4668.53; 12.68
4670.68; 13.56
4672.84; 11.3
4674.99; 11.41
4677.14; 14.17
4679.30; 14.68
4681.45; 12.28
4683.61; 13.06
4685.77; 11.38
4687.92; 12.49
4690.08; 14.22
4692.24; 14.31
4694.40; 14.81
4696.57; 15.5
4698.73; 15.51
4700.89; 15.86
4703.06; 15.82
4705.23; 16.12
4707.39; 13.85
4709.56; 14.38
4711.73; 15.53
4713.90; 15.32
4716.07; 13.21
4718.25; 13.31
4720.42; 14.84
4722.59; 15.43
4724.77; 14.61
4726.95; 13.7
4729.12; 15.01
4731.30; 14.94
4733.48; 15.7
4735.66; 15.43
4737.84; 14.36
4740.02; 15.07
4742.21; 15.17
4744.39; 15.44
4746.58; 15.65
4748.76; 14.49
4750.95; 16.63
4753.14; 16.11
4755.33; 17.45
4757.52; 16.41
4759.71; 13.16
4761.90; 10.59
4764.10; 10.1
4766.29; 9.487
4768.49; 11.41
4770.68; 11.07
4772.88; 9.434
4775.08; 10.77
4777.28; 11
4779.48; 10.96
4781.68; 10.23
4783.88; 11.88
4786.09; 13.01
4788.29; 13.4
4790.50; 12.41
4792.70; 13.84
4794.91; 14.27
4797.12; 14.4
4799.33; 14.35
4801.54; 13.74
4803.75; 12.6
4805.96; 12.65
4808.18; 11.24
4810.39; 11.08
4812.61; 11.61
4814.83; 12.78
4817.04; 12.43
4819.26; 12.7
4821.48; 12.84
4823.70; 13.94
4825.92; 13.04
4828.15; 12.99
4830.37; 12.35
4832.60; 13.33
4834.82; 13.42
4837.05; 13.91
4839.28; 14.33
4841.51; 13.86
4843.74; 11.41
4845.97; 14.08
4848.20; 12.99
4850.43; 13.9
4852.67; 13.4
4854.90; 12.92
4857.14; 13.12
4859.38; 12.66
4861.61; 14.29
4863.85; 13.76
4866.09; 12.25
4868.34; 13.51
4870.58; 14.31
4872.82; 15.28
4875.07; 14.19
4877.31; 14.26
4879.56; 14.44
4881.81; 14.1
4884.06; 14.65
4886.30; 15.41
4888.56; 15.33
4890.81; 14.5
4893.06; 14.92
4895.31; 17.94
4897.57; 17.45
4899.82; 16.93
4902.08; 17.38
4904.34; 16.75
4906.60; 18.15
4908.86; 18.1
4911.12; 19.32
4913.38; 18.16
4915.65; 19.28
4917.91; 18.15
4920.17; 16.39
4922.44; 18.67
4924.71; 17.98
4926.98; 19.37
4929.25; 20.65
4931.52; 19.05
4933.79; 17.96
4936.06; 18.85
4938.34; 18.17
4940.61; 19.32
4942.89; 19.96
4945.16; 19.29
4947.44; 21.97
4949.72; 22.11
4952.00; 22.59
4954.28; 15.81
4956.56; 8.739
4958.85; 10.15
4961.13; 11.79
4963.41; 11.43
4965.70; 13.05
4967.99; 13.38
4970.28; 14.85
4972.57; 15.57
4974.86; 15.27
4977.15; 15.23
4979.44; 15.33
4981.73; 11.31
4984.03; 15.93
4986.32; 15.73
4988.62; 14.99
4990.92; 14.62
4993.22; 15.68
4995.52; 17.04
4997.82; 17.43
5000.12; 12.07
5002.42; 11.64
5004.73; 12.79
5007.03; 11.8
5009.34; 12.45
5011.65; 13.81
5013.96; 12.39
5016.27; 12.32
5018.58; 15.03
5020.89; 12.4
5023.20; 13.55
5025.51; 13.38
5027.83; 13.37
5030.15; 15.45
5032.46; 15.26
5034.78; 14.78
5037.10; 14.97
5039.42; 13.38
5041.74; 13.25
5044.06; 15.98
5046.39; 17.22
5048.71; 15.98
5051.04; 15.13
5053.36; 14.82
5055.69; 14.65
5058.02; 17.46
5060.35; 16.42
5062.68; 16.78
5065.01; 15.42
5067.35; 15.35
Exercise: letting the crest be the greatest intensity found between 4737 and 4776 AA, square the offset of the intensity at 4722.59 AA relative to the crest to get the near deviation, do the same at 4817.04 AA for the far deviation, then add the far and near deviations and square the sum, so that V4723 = 857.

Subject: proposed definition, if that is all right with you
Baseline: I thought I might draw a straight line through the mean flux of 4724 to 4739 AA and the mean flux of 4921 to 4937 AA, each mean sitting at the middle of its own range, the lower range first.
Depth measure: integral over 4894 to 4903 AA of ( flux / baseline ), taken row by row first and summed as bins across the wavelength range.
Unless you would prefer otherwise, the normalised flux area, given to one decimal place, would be 8.6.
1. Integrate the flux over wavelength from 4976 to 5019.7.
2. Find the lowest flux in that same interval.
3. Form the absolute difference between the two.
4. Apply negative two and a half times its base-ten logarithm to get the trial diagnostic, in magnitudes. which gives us -6.95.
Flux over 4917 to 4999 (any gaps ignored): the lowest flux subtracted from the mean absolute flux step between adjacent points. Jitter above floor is -7.3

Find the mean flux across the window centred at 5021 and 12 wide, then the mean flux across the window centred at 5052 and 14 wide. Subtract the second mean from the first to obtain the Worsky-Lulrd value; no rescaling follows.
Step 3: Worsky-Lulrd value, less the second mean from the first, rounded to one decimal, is -2.5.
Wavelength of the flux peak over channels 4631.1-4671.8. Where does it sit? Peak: 4659.94 AA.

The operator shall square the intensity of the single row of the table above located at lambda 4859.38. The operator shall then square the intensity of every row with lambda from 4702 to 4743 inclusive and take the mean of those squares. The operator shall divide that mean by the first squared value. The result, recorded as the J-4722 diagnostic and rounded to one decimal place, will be 1.4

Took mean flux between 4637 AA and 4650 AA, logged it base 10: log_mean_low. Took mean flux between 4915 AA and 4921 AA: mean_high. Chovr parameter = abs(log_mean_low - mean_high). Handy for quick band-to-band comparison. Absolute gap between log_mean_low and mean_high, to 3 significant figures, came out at 16.8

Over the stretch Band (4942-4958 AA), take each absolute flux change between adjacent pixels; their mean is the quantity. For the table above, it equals 3.0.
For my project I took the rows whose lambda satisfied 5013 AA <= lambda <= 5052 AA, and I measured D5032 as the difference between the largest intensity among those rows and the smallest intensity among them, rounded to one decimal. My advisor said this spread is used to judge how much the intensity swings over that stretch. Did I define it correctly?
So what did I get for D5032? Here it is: 4.9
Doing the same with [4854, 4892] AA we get 3.2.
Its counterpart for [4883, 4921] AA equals 4.8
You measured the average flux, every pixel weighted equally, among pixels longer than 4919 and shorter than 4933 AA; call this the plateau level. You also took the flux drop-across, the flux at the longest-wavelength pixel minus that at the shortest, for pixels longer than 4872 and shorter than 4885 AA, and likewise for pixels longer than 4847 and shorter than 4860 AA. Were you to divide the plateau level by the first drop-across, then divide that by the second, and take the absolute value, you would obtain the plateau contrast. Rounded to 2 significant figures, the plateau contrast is 90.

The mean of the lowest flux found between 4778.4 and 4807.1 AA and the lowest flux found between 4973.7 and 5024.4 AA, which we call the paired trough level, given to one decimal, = 10.8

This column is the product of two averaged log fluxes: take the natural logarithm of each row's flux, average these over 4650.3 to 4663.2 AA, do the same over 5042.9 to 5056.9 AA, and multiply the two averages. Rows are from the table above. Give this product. 7.4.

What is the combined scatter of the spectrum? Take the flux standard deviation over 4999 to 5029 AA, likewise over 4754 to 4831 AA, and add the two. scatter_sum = 2.7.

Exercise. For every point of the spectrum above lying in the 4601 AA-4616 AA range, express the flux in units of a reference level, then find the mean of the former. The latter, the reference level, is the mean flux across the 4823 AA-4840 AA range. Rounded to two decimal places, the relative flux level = 1.10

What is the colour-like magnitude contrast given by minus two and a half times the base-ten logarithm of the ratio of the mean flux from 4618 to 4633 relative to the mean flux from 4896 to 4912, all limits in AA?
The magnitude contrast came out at 0.18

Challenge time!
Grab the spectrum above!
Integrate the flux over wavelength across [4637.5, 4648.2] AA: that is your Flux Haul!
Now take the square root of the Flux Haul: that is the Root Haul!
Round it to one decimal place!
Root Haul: 12.5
